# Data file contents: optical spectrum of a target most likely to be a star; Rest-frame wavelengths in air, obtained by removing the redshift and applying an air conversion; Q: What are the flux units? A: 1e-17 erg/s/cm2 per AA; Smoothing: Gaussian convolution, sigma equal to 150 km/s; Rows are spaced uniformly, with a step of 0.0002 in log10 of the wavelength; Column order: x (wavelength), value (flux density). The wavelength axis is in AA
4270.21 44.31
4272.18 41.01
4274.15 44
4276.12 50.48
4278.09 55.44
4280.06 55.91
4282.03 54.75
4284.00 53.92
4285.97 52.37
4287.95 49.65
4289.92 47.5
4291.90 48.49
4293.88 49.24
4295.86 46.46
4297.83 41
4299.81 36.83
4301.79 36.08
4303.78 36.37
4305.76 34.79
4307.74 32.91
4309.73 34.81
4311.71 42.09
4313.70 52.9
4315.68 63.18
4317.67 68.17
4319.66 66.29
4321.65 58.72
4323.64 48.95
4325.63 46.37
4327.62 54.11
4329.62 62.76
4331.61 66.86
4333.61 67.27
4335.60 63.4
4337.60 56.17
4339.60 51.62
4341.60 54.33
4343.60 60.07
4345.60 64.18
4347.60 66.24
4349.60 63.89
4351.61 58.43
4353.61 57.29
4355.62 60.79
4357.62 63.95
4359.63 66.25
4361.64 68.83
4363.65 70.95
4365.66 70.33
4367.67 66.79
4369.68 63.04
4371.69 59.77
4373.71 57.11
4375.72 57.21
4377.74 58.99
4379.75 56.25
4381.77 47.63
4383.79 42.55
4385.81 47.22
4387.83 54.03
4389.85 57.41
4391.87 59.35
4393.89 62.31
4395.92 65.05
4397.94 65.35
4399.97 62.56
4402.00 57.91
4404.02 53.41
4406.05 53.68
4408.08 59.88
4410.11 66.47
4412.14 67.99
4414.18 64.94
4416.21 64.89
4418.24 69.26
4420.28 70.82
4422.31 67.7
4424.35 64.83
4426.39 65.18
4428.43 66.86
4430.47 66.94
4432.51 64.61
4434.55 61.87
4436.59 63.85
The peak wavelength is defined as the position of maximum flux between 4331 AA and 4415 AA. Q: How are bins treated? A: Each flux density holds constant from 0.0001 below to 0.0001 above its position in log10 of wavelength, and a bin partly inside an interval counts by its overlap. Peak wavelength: 4363.65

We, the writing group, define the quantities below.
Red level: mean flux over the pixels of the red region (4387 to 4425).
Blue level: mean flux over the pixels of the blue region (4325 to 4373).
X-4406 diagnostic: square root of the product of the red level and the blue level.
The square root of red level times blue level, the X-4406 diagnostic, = 62.2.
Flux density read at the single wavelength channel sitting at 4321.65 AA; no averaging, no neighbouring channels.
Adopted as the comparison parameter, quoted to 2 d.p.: 58.72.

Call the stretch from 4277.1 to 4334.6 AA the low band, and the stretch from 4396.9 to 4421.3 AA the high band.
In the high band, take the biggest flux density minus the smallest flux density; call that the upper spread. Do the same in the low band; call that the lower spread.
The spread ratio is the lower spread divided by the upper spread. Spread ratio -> 2.0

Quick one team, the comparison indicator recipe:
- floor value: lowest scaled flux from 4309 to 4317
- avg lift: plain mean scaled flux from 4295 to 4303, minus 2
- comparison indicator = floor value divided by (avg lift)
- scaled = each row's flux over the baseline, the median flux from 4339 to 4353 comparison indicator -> -0.43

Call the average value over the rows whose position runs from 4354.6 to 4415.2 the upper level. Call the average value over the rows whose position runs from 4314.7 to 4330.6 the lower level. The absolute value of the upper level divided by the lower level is 1.03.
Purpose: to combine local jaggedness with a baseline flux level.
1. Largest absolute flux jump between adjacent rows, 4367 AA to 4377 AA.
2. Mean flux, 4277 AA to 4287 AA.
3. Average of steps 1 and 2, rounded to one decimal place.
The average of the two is 29.1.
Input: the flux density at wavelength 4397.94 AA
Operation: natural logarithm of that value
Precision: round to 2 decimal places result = 4.18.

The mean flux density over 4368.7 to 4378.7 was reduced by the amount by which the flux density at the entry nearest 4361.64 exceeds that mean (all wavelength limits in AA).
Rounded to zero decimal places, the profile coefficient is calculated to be 50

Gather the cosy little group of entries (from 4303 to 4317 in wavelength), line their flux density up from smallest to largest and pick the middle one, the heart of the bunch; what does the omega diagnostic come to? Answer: 36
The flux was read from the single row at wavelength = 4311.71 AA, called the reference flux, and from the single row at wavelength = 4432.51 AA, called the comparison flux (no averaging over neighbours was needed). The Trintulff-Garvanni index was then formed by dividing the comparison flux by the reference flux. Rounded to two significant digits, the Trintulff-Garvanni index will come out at 1.5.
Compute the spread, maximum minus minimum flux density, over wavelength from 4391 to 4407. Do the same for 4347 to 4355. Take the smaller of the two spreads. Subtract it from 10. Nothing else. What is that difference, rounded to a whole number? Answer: 1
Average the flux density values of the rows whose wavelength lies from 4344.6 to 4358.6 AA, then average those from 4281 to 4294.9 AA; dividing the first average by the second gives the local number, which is 1.22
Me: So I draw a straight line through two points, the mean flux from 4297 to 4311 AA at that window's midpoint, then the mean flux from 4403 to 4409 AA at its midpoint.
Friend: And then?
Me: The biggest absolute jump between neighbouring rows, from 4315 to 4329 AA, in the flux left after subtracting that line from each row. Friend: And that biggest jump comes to 10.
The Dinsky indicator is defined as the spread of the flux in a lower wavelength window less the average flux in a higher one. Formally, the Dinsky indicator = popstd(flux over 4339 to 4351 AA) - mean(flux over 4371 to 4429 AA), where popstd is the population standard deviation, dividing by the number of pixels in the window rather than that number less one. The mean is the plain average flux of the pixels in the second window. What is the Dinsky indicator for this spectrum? -55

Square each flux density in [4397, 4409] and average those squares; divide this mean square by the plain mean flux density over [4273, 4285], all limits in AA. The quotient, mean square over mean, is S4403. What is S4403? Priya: 66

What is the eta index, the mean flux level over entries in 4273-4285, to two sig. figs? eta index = 52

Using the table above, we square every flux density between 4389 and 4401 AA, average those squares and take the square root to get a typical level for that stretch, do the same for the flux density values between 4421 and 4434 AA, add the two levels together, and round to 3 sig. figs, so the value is 128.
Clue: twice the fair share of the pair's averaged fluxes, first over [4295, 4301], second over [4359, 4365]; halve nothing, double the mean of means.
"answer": 110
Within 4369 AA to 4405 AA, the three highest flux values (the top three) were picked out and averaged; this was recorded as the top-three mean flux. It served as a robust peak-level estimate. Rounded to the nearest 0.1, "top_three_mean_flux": 64.5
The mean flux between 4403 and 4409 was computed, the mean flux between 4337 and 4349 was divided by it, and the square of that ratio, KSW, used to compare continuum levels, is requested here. 1.1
